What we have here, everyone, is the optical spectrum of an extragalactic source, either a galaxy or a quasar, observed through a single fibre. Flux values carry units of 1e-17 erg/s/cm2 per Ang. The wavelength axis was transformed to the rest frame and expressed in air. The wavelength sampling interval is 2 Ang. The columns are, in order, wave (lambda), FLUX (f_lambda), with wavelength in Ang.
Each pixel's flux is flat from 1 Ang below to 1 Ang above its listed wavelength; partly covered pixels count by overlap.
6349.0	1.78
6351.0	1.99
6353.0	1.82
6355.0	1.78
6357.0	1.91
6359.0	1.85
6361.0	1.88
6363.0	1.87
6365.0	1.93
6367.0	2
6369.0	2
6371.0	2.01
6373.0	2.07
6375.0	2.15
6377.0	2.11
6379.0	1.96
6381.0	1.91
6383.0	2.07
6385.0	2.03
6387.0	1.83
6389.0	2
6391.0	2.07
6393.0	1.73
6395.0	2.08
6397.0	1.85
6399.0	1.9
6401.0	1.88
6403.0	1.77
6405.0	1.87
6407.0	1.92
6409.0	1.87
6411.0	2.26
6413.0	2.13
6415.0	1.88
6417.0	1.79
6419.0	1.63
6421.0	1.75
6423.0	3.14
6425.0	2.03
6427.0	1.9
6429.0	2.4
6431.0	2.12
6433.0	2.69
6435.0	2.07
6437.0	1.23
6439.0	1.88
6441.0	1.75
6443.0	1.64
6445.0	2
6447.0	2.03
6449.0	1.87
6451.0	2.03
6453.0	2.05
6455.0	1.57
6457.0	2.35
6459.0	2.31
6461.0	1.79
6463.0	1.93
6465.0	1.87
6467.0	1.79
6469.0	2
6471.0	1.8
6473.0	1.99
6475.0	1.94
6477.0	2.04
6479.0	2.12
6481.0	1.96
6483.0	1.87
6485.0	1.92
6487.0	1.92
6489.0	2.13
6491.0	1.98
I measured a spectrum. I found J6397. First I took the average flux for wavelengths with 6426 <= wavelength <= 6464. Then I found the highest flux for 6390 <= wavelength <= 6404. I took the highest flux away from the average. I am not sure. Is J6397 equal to -0.1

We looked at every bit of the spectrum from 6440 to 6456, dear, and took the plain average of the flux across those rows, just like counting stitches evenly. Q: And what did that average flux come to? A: 1.87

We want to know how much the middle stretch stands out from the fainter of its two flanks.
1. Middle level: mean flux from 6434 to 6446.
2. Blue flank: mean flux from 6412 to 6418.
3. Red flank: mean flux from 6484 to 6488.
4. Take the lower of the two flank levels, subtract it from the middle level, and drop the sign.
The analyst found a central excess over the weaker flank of 0.16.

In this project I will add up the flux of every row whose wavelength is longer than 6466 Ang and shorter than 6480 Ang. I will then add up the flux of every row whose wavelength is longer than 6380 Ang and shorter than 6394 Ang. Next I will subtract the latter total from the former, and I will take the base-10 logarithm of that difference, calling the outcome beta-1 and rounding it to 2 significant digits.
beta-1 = -1.4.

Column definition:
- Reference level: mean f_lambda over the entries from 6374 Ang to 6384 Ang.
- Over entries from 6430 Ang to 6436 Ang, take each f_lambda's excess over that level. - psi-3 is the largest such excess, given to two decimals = 0.65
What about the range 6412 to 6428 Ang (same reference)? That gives 1.10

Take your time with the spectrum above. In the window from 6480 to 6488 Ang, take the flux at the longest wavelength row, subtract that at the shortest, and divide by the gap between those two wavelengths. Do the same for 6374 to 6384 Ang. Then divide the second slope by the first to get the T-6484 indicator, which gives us 1.5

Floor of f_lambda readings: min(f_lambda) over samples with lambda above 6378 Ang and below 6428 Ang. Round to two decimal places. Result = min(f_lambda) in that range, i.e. 1.63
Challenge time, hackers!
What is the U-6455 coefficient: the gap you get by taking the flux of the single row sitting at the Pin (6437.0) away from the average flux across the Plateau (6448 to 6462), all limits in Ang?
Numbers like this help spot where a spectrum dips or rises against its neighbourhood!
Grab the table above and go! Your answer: 0.77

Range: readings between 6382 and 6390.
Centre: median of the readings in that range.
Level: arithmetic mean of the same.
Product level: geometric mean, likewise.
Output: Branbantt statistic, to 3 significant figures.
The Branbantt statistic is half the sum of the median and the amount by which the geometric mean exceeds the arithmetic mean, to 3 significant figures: 1.01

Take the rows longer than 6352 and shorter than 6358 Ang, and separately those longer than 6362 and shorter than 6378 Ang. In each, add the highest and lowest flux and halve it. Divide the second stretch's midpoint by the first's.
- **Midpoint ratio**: 1.09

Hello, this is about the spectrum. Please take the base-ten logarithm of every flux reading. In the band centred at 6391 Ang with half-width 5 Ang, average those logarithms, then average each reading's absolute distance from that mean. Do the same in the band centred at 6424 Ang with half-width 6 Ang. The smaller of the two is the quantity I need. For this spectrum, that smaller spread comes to 0.029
